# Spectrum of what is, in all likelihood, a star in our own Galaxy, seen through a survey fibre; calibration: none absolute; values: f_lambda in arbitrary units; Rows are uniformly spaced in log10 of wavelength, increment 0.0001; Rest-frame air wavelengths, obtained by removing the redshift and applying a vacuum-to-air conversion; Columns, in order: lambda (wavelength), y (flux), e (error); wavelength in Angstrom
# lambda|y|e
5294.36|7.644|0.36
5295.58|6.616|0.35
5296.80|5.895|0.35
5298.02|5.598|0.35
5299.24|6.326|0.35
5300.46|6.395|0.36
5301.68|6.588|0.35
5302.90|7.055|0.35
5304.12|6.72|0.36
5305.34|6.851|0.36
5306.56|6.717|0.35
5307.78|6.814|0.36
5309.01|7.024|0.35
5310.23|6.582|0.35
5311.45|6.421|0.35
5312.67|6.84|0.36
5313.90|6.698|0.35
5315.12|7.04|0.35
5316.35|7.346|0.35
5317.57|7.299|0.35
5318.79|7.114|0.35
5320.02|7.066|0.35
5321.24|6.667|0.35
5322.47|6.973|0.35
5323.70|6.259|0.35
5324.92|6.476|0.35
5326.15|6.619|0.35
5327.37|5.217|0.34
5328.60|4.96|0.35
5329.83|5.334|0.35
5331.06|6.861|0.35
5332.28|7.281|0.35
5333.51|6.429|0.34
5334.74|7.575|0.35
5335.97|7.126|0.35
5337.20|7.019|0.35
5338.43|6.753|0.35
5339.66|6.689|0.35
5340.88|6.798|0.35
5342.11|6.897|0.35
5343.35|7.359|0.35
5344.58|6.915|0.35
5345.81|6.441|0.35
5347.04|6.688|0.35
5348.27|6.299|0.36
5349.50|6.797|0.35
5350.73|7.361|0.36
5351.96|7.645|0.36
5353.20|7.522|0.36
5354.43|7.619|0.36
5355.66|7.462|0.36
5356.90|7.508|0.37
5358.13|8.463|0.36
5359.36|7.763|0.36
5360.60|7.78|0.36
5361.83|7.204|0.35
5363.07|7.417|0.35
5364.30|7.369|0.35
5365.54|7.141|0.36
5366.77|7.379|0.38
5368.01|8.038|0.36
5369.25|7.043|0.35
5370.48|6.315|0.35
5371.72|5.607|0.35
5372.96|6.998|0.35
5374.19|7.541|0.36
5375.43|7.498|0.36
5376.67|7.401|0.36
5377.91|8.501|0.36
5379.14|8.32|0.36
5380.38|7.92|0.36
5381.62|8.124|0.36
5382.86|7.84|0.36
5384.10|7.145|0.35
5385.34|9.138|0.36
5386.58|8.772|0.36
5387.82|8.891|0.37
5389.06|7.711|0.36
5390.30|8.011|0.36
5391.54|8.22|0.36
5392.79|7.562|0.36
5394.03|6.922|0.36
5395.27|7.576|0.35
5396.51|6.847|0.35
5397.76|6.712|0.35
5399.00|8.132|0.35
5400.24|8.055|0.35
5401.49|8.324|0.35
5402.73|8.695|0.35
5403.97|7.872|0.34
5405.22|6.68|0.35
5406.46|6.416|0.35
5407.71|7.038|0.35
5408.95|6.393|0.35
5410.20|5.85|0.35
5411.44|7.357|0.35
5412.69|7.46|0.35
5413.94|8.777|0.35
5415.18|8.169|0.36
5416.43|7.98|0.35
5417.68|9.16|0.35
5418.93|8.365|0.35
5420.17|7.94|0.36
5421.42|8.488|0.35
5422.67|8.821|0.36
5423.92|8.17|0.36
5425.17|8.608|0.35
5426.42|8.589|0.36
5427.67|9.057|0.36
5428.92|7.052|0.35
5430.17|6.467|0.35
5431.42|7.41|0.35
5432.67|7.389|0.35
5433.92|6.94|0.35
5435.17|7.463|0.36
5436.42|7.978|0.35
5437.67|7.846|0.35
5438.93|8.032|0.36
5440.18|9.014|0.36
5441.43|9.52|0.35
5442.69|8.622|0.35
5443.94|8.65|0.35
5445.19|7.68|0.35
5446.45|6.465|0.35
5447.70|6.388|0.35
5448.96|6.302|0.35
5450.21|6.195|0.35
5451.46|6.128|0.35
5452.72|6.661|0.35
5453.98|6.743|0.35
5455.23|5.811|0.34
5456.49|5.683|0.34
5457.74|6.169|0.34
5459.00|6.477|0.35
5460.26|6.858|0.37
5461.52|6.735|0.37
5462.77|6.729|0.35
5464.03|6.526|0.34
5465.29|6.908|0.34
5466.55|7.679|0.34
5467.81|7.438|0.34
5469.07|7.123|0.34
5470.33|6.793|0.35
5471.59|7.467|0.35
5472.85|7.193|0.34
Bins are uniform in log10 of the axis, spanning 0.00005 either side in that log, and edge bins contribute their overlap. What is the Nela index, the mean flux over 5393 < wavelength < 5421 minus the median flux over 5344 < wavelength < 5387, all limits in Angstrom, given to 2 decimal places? 0.12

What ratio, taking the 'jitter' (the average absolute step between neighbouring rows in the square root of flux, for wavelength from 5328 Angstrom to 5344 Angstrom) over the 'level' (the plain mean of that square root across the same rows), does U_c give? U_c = 0.0369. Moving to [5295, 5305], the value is 0.0316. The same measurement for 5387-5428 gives 0.0389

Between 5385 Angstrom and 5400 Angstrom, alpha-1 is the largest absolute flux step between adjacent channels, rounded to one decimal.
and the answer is 1.4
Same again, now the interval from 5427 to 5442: 2.0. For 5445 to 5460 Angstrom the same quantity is 1.2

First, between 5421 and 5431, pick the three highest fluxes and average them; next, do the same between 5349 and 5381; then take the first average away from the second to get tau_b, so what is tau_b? -0.4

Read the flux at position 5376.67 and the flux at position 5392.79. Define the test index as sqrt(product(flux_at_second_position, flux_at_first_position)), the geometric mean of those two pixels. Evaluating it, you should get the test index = 7.48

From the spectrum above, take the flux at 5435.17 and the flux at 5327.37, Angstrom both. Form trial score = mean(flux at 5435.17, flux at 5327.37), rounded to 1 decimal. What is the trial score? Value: 6.3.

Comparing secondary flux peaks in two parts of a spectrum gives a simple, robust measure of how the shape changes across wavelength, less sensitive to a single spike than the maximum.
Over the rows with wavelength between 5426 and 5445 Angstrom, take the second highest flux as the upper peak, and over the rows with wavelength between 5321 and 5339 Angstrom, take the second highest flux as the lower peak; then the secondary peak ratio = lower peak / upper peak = 0.80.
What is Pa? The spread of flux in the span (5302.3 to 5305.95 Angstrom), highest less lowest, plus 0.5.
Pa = 0.8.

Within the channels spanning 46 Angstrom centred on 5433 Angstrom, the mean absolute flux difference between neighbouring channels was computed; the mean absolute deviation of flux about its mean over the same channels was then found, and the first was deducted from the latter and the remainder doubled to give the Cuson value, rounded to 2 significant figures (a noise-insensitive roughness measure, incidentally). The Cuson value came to 0.62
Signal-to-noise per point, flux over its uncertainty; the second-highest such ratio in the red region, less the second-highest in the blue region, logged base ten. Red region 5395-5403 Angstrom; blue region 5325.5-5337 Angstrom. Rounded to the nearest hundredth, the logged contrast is 0.47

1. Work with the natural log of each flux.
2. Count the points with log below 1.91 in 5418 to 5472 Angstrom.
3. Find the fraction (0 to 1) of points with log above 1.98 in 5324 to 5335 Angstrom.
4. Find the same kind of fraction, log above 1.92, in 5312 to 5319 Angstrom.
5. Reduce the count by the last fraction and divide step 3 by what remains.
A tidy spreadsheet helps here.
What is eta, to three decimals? 0.016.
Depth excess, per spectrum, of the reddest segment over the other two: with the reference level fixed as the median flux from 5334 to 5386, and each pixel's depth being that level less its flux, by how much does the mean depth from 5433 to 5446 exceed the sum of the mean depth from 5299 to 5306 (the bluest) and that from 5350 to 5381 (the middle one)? -1.4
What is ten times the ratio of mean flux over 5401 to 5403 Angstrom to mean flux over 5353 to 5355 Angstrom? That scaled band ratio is 11.2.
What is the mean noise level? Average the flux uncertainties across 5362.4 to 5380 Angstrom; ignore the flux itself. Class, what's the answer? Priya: 0.357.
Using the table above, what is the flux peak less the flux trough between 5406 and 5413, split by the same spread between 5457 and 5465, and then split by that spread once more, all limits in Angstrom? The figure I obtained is 3.39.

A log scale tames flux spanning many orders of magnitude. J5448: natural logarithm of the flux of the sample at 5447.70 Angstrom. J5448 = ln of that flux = 1.85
